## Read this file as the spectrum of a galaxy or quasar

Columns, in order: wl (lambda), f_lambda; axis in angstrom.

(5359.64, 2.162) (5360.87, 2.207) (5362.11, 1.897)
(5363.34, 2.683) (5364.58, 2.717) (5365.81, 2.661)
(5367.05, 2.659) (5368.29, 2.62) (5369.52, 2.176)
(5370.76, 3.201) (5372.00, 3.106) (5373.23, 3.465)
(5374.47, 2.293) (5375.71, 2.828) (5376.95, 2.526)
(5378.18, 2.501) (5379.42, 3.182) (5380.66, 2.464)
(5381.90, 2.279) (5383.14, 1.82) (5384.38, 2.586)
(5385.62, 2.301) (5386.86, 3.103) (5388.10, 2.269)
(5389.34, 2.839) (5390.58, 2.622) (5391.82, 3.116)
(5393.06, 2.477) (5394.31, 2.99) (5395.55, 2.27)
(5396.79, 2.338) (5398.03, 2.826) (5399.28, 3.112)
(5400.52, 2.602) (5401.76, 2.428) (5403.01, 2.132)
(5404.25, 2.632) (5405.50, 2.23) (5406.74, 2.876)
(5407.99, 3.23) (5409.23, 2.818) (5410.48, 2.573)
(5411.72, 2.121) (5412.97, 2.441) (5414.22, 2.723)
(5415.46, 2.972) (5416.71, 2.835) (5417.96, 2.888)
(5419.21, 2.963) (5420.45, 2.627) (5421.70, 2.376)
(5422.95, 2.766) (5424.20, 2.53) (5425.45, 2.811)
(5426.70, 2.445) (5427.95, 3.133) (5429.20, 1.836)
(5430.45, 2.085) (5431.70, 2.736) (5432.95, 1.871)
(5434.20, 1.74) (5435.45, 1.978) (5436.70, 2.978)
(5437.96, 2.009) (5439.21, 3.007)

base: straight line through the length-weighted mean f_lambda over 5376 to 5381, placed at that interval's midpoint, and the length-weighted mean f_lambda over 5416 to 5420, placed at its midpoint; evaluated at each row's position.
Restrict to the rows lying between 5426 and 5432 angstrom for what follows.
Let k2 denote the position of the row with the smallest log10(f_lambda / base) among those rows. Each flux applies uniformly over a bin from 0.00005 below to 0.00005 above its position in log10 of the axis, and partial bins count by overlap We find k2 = 5429.20 angstrom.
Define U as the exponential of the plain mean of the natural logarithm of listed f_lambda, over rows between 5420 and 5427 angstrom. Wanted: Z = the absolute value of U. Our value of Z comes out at 2.6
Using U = 2.6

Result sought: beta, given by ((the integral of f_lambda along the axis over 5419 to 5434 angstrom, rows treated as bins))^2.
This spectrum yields 1385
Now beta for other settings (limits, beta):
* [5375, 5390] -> 1471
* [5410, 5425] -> 1585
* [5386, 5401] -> 1650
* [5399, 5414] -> 1511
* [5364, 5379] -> 1684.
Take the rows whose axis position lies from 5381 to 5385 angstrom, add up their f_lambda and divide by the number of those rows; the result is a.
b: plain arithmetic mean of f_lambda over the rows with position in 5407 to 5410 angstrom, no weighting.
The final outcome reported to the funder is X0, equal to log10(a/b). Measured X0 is -0.13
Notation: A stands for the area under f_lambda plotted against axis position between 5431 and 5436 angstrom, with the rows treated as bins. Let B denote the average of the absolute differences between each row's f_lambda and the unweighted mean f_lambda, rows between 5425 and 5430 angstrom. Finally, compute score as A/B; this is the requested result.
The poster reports 25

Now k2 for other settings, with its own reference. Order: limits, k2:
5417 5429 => 5421.70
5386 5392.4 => 5388.10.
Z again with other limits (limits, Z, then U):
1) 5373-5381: 2.7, 2.7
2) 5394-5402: 2.6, 2.6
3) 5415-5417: 2.9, 2.9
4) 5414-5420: 2.9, 2.9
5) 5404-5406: 2.4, 2.4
